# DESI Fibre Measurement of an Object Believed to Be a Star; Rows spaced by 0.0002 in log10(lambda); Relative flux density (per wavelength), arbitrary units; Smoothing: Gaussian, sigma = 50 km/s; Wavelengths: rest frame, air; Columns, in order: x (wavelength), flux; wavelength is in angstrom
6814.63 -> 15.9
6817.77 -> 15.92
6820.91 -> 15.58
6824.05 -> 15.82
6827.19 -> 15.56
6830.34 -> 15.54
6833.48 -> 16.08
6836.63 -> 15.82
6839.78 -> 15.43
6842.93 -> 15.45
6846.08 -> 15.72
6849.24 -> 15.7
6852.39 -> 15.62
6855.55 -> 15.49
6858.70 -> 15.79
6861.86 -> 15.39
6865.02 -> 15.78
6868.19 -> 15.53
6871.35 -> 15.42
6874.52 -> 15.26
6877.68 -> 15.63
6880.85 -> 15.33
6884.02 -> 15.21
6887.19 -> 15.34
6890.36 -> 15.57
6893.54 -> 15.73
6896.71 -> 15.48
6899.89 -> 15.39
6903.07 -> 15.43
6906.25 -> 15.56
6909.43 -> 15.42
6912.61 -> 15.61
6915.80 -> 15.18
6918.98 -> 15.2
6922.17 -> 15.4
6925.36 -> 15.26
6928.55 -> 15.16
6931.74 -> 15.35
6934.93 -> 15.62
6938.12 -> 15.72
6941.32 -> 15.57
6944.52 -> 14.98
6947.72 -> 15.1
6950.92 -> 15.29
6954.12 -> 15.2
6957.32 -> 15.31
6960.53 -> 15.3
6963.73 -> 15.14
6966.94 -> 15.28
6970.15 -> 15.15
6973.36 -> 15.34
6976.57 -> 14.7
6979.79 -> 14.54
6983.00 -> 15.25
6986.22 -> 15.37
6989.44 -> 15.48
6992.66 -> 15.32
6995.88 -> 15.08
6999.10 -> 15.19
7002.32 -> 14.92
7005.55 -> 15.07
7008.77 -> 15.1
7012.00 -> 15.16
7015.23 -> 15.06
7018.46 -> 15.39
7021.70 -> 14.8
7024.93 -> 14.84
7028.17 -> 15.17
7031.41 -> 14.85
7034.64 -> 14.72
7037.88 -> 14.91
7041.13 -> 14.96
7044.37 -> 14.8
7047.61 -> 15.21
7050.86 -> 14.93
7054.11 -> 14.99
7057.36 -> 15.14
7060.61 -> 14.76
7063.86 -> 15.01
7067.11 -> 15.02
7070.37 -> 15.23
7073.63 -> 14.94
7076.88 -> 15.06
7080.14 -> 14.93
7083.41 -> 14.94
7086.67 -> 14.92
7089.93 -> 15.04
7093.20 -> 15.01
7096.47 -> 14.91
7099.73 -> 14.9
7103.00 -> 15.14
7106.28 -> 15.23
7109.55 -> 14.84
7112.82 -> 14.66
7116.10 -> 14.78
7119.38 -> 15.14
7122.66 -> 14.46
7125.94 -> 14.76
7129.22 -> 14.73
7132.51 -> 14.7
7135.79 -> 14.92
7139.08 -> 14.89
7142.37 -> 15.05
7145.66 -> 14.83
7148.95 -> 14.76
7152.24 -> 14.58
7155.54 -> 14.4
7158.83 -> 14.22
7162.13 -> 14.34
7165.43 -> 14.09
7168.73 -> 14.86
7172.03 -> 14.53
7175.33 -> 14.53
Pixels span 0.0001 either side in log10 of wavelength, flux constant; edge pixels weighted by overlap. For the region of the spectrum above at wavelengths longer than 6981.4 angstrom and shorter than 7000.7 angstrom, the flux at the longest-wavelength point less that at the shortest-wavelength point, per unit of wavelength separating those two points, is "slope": -0.004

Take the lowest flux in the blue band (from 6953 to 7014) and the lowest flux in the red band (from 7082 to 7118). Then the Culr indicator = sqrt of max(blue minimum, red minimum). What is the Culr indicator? 3.83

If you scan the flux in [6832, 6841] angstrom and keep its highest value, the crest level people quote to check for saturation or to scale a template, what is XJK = 16.08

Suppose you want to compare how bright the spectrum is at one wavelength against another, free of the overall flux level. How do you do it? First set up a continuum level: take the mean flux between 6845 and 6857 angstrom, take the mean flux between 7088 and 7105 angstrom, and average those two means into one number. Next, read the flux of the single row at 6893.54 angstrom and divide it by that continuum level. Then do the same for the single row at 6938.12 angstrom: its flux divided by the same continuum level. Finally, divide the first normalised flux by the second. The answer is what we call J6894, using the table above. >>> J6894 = 1.00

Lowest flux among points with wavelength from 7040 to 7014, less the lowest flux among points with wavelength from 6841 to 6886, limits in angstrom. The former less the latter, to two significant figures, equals -0.49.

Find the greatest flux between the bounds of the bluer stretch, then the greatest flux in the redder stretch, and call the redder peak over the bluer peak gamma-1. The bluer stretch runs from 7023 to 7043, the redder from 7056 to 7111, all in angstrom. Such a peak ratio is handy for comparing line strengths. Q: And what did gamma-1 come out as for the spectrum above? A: 1.00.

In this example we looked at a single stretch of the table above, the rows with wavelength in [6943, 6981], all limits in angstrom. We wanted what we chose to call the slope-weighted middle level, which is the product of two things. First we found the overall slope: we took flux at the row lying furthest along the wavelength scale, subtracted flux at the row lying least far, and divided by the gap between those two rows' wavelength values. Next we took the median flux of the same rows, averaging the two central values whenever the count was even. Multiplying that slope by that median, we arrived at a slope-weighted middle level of -0.19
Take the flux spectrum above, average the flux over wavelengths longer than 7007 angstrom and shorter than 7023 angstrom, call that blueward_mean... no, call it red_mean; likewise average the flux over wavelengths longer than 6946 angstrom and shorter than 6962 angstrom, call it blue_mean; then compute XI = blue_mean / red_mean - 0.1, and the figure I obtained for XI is 0.909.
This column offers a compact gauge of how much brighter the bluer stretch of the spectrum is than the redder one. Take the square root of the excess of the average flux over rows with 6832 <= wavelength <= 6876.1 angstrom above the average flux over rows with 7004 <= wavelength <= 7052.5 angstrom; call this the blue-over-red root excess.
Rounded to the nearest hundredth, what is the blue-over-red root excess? 0.78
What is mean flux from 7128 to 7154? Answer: 14.8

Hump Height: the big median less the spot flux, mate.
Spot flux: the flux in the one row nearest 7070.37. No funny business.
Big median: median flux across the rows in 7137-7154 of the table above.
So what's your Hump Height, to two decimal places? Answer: -0.40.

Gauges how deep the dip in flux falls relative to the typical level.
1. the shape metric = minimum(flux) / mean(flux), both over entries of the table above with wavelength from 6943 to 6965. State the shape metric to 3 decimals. 0.986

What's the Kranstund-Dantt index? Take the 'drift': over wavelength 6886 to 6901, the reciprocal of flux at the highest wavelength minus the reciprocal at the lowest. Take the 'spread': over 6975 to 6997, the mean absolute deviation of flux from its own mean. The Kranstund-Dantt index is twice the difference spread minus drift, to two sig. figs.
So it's 0.57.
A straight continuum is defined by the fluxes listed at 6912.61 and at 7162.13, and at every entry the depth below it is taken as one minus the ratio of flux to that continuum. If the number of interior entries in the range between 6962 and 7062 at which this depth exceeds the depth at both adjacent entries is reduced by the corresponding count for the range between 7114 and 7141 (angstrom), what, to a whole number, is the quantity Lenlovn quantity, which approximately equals 7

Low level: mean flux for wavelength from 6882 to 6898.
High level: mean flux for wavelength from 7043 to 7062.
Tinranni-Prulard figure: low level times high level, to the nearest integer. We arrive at 232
